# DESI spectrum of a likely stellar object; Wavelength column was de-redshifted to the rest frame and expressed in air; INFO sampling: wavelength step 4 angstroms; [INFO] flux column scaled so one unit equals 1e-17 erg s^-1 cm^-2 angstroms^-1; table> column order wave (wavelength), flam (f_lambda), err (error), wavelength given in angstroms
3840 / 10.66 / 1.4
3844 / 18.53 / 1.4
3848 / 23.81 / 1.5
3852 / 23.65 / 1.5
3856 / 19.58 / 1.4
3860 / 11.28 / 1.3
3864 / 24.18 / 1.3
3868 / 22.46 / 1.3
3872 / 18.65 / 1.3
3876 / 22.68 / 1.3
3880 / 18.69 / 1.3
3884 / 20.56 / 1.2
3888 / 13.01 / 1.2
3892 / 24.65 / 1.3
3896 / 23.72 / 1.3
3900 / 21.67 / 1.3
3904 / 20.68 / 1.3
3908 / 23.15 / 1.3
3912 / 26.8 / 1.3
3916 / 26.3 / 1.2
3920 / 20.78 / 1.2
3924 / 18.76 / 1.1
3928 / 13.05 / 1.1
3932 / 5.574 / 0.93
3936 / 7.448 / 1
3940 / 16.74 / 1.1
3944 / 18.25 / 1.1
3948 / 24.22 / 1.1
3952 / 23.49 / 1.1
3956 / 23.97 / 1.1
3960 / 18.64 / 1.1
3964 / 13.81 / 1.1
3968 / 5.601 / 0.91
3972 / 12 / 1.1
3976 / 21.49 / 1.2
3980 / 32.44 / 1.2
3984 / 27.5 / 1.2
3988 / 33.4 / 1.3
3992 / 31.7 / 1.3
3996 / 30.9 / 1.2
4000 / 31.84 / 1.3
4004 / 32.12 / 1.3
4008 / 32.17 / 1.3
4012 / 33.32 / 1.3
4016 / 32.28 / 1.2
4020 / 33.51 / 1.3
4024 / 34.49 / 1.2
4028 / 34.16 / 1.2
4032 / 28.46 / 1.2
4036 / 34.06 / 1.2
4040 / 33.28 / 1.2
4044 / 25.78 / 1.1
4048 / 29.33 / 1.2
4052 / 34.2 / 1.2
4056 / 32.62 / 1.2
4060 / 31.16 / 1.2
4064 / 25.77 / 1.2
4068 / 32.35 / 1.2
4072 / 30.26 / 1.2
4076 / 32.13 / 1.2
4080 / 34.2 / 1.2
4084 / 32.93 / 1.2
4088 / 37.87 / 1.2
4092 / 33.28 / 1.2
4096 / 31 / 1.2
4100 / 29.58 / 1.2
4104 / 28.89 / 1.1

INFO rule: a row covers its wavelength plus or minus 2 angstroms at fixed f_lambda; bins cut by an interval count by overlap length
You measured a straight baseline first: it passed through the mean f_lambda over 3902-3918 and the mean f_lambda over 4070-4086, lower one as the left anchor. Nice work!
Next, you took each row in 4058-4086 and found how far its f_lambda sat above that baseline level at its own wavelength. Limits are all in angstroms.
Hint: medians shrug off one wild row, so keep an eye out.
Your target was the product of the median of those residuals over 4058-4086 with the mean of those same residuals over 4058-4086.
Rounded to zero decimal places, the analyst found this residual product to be 0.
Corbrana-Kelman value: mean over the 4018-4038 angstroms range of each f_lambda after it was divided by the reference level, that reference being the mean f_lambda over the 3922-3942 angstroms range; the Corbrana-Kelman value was 2.67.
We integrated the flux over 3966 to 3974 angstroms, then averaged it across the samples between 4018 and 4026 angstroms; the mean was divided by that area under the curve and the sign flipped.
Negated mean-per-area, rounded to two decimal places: -0.48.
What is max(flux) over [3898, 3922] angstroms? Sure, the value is 26.8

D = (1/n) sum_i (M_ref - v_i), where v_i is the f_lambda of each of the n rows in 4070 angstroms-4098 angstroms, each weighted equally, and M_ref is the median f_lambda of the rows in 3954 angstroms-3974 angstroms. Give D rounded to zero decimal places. -19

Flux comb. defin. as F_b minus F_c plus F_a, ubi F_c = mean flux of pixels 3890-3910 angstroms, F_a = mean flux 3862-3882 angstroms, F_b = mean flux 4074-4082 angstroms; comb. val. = 32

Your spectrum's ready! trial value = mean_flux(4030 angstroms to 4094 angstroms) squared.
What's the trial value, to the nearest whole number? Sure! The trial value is 1007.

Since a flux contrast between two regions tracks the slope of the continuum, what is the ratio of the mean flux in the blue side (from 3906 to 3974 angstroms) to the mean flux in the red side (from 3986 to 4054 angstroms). 0.55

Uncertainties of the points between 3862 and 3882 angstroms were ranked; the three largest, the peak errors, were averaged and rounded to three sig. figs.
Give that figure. 1.30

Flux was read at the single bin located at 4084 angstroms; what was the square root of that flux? 5.7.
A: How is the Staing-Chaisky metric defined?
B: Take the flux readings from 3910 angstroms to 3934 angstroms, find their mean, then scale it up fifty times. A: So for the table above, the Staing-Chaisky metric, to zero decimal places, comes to 927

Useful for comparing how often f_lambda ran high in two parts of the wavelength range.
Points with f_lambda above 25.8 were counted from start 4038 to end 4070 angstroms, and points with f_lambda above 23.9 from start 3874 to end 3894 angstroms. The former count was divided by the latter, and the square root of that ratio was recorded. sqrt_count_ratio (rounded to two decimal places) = 2.45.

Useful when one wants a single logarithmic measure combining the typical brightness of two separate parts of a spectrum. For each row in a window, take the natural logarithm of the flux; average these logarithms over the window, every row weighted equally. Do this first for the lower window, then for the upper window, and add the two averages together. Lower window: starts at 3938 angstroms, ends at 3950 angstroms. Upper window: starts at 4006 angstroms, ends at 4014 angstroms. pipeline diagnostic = 6.46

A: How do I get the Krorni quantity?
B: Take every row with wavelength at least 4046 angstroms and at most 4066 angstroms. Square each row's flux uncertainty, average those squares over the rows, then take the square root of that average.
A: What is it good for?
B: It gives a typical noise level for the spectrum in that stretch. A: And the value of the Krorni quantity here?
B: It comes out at 1.20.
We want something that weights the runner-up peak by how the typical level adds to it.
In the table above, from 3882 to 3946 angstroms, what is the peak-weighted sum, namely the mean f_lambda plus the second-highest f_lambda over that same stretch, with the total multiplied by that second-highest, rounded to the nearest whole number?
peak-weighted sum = 1187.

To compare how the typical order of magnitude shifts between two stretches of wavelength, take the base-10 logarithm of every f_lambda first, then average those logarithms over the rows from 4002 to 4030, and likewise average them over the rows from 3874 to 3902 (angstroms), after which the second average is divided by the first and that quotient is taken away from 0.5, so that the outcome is -0.360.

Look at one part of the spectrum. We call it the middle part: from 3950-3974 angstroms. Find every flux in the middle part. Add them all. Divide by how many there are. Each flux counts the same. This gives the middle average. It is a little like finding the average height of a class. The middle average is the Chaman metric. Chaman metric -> 16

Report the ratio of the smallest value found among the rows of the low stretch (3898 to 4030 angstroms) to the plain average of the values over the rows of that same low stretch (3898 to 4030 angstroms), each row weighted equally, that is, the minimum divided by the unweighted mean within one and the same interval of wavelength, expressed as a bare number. 0.24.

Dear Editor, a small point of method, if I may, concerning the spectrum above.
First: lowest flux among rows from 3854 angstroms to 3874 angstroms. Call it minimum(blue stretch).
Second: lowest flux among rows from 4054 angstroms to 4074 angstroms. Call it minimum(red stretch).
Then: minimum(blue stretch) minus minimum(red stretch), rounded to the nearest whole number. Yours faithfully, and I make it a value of -14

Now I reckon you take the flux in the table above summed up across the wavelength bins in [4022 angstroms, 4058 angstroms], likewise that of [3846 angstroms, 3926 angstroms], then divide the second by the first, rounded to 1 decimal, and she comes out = 1.5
